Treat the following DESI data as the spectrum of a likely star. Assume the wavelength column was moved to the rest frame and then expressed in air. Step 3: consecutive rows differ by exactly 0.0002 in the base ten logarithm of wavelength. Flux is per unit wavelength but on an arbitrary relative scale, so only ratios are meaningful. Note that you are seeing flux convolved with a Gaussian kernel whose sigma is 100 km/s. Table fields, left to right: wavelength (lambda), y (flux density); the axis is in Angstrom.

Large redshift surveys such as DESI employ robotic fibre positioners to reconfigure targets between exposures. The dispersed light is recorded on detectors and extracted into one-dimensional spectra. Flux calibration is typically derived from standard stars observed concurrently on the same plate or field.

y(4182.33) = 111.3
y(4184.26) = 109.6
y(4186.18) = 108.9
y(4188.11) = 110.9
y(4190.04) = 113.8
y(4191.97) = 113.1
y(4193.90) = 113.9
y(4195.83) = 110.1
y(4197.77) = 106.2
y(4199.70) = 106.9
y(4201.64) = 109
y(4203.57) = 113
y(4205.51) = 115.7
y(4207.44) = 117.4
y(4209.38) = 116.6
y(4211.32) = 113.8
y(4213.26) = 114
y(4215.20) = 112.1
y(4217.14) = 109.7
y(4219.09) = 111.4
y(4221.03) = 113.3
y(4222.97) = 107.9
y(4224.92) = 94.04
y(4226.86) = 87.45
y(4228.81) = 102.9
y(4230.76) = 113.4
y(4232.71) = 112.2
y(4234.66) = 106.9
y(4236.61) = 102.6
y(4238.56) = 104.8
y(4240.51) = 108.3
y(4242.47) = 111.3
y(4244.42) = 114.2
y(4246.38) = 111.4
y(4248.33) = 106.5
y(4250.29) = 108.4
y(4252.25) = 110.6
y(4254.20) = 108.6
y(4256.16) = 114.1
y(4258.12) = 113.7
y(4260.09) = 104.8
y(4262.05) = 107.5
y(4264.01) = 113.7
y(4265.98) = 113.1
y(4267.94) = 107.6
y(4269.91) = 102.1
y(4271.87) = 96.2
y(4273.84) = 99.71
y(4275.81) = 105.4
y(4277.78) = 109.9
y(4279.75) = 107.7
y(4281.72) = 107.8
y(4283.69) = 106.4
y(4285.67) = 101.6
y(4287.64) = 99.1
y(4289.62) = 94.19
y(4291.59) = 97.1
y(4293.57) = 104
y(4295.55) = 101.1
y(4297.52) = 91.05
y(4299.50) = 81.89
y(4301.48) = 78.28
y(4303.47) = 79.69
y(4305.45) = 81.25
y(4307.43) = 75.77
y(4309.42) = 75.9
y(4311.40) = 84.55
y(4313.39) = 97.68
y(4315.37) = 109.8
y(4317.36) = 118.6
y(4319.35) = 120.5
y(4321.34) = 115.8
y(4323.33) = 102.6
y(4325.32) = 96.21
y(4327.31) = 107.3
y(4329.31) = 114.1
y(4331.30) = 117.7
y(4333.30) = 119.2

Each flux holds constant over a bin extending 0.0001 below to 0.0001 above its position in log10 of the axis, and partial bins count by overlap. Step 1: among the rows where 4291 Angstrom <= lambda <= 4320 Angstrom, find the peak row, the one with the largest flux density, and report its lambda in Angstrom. 4319.35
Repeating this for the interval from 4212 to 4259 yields 4244.42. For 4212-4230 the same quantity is 4213.26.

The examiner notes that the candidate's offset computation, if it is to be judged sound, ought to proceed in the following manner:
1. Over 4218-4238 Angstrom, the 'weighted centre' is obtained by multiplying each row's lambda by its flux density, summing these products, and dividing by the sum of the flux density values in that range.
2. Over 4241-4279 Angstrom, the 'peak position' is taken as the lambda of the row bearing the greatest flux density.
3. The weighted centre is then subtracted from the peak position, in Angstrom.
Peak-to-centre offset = 16.6 Angstrom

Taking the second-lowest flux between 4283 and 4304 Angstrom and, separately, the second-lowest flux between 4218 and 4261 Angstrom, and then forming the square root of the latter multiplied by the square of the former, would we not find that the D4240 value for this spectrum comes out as 773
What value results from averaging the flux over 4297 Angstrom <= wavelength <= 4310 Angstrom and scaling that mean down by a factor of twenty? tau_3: 4.0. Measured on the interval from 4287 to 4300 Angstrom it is 4.8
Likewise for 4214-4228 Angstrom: 5.3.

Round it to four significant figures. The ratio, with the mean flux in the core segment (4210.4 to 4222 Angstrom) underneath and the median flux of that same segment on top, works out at 1.003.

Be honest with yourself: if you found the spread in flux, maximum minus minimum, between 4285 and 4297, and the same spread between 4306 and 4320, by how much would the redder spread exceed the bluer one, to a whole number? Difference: 35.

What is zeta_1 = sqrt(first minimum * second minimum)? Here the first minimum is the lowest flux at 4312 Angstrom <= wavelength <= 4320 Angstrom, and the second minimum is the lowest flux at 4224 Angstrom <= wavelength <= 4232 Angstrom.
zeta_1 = 92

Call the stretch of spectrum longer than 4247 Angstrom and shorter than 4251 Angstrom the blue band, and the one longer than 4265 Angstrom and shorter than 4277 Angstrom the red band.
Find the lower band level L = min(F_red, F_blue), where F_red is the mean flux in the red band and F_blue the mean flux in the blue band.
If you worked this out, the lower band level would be 104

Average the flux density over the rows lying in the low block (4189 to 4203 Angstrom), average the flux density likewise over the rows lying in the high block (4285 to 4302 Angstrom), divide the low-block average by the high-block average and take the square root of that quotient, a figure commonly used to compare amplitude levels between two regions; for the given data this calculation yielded 1.08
